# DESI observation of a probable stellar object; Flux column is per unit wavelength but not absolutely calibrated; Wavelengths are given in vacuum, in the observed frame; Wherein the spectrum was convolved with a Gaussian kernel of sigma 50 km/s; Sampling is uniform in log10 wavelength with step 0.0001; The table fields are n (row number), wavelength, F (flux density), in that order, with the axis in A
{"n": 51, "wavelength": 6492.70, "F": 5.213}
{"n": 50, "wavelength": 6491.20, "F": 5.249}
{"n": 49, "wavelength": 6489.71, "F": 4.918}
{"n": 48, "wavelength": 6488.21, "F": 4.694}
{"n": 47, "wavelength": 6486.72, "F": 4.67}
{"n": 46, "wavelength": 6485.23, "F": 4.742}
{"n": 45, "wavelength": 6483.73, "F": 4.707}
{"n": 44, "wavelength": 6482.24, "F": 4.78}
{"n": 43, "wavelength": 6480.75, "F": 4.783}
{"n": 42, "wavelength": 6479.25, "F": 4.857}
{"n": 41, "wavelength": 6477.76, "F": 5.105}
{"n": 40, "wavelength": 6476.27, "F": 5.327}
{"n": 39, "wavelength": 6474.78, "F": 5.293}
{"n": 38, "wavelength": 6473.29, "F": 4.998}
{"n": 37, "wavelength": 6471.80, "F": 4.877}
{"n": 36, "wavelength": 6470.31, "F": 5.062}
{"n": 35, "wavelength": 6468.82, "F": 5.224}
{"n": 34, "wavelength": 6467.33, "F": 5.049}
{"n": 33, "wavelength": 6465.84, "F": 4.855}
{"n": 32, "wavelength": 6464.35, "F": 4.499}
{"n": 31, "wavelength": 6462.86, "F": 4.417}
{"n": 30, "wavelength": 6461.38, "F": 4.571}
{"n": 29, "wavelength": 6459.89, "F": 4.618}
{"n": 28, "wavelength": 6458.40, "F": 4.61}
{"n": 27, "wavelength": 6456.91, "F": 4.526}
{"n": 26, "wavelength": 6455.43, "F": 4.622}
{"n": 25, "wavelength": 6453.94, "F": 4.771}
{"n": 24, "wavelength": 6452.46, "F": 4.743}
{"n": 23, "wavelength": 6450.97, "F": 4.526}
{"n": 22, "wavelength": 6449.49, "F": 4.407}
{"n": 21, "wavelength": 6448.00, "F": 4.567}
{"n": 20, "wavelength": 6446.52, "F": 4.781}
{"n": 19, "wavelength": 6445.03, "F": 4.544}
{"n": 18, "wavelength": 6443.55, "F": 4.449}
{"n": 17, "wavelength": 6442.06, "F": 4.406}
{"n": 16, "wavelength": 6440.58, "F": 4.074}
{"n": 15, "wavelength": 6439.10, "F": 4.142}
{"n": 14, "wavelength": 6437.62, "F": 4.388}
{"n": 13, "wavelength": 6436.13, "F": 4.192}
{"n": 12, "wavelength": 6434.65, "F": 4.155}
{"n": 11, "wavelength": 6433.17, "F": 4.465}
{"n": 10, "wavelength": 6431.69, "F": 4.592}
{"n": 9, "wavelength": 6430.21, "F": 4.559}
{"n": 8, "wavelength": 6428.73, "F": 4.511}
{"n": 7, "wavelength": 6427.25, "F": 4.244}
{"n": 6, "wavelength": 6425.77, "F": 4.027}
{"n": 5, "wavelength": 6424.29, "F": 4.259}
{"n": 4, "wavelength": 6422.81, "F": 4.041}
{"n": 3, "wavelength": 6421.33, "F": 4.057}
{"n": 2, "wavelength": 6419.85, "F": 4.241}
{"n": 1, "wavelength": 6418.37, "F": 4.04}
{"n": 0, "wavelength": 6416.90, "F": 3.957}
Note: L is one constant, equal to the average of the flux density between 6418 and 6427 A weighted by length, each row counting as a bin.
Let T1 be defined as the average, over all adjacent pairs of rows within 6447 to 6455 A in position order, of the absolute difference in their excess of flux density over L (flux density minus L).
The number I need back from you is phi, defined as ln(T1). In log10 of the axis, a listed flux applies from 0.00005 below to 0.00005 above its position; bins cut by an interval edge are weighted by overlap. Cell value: -2.0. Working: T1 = 0.13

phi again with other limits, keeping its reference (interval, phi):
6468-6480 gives -1.7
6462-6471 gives -1.6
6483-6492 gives -2.0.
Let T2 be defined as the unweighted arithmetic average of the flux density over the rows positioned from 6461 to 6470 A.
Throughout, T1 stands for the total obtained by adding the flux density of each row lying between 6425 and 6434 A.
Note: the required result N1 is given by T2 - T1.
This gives -21.6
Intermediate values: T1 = 26.4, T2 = 4.8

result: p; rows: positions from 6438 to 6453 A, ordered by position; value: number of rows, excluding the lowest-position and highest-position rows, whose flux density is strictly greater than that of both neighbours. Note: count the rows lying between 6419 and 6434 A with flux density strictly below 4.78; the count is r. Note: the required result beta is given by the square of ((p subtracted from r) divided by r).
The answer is 0.81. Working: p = 1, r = 10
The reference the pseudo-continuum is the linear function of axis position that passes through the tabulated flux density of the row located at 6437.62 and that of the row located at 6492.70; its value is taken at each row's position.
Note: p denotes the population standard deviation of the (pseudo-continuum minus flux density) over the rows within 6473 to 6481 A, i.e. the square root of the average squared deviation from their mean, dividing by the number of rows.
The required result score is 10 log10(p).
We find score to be -6.4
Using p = 0.23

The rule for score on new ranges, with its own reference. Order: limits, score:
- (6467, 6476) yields -8.6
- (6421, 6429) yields -8.4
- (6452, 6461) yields -9.4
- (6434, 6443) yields -9.1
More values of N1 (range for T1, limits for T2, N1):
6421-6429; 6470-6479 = -20.0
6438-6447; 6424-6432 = -22.0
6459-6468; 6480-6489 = -23.3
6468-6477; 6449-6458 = -26.2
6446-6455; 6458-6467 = -23.2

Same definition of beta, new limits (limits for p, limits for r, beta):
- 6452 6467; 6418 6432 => 0.64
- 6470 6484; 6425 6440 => 0.81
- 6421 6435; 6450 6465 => 0.64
